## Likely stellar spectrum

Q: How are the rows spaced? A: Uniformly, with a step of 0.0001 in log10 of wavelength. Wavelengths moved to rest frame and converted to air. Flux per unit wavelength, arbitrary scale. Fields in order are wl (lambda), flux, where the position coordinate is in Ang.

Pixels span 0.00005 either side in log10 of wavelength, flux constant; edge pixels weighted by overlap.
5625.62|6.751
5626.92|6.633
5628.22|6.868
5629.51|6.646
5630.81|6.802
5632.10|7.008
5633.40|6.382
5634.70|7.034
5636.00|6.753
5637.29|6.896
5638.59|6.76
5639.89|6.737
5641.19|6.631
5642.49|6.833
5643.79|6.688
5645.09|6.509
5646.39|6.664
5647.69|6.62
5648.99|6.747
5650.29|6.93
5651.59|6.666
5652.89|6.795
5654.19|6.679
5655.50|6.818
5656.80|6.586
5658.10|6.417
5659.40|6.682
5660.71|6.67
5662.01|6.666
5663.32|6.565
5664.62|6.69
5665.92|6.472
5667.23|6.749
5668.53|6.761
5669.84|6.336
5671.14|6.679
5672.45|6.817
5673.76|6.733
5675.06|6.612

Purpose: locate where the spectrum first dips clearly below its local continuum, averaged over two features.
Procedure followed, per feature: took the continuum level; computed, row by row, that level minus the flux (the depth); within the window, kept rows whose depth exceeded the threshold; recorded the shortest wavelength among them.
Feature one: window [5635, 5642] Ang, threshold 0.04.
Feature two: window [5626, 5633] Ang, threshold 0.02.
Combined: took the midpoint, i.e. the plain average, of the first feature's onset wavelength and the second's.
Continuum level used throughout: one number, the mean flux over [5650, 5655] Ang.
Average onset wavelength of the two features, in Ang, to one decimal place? 5634.1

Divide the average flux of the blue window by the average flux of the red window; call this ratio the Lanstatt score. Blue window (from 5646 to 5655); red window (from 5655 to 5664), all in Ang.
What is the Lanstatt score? 1.015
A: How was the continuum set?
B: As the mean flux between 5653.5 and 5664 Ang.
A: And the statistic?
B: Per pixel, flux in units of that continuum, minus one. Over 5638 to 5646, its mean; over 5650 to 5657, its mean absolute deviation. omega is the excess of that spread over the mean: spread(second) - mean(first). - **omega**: 0.007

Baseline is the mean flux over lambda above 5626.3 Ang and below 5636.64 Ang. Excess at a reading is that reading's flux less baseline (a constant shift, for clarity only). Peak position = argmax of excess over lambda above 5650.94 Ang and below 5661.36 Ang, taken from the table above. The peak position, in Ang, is 5655.50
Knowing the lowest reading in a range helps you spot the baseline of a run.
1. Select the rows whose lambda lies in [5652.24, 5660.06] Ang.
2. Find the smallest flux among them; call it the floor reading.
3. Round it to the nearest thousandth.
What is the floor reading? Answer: 6.417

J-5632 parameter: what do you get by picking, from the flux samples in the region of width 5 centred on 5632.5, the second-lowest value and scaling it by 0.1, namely 0.680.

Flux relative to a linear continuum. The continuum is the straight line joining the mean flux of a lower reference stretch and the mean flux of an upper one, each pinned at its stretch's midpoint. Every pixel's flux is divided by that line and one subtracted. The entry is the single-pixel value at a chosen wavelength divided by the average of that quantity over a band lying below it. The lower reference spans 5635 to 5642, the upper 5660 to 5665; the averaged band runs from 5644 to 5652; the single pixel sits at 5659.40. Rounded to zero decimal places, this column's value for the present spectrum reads -1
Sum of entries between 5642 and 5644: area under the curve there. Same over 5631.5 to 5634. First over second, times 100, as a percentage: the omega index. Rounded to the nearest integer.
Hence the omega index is 101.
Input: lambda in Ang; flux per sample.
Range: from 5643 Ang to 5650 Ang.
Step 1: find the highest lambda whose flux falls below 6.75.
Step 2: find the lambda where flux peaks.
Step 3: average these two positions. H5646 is 5649.0 Ang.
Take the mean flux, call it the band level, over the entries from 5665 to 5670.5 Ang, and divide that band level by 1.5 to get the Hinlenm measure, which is 4.39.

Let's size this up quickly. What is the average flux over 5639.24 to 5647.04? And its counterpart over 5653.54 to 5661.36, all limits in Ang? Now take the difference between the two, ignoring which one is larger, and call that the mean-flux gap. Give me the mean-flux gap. 0.035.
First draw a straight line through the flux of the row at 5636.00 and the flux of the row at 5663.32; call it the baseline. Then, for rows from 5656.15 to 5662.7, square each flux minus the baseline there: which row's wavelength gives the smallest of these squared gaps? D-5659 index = 5656.80 Ang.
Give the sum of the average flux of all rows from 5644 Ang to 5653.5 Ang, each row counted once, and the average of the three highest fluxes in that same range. 13.5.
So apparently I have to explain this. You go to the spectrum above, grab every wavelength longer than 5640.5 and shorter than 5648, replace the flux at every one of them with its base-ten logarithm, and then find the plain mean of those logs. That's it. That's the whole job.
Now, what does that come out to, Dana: 0.823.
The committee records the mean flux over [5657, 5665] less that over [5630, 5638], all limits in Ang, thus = -0.20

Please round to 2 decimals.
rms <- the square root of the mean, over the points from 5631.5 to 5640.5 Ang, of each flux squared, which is 6.80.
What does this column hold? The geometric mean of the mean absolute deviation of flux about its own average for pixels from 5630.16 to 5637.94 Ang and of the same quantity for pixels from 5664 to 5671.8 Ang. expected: 0.153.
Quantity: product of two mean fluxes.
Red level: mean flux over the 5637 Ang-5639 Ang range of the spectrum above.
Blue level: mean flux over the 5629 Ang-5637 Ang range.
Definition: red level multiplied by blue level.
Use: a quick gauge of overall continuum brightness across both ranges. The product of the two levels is 46.2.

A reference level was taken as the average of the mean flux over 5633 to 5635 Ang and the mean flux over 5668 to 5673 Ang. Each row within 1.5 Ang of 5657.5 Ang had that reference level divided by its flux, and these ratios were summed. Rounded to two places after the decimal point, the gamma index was 2.05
